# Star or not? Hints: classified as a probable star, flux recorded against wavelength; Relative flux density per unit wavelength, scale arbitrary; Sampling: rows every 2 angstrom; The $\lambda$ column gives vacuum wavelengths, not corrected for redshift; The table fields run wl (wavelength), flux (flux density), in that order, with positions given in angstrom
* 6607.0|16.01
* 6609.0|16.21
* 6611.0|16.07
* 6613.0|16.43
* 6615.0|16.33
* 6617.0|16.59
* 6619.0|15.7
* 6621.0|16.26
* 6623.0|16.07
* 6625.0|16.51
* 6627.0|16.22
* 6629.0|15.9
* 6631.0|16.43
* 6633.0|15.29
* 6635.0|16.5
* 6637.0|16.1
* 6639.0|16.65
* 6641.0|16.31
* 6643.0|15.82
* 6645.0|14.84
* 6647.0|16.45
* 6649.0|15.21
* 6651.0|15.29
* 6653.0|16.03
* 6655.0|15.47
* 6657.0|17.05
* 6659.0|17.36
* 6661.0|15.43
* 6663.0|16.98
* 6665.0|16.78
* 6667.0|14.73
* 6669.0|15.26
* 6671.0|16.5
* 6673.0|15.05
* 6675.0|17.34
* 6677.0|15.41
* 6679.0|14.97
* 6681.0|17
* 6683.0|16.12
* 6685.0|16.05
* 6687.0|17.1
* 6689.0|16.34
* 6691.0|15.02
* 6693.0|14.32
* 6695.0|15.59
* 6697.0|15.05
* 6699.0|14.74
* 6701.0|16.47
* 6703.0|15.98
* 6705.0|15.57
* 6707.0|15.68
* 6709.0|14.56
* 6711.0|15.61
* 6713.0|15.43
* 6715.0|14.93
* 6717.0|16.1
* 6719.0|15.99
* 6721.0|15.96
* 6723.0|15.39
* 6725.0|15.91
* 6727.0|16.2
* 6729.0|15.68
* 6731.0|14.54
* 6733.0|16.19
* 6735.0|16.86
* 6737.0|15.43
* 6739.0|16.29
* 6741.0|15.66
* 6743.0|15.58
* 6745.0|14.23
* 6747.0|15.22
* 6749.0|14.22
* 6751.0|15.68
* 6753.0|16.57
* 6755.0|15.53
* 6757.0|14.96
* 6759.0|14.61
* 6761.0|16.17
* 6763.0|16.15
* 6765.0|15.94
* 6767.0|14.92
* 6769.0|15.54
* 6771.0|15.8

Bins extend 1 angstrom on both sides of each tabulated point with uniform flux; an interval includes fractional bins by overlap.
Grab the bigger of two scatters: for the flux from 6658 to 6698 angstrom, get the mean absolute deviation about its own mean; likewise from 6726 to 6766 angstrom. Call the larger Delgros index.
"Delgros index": 0.84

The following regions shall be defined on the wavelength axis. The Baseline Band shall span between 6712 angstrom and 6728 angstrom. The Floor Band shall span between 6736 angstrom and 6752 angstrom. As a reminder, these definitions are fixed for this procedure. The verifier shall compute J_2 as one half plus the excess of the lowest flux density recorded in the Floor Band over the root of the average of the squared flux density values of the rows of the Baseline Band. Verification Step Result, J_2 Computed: -1.02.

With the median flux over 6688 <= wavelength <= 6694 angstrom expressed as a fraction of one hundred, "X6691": 0.150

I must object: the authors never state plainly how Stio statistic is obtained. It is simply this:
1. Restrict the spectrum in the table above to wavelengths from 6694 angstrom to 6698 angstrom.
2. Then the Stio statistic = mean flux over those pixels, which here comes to 15.3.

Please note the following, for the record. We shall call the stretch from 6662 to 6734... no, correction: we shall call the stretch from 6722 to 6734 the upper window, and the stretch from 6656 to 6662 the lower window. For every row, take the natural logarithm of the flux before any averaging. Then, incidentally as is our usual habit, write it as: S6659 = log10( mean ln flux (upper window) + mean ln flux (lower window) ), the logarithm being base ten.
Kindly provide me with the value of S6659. 0.7450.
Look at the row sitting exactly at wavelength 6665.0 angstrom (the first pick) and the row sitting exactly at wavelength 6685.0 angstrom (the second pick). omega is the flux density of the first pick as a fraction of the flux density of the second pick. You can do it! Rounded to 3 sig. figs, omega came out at 1.05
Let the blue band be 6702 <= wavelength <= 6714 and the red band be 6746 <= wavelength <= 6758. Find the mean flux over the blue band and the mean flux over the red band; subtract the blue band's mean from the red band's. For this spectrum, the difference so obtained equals -0.11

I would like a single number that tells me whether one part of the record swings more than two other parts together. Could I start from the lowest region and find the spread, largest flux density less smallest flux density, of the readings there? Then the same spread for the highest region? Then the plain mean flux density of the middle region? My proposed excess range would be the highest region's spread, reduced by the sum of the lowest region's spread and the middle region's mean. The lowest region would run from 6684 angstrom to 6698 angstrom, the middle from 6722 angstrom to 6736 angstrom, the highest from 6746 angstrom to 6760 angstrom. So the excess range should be -16.3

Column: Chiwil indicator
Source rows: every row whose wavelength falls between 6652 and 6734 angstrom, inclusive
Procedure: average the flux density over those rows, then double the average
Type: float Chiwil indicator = 31.6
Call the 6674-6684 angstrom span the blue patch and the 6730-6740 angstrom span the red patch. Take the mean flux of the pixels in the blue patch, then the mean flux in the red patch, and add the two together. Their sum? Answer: 32.0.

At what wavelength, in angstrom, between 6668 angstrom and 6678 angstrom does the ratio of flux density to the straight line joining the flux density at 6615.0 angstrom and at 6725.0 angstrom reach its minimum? 6673.0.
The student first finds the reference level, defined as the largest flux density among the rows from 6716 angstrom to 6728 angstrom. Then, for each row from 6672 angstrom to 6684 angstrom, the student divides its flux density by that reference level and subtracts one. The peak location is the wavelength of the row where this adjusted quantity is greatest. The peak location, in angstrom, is 6675.0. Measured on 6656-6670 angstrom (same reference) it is 6659.0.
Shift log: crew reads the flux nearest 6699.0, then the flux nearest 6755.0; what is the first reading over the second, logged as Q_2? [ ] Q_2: 0.95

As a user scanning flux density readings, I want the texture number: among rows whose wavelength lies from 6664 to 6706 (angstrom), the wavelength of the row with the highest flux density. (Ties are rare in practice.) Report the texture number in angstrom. 6675.0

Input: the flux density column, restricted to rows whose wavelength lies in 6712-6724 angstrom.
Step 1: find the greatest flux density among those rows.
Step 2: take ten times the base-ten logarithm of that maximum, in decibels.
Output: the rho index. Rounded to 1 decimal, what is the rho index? 12.1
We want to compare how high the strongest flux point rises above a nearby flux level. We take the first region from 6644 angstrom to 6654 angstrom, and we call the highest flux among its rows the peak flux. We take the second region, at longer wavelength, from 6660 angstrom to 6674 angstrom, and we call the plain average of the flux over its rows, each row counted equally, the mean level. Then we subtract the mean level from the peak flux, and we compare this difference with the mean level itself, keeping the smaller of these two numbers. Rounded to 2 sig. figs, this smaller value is 0.63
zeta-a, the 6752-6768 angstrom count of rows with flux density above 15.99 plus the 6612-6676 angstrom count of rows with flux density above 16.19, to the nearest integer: 20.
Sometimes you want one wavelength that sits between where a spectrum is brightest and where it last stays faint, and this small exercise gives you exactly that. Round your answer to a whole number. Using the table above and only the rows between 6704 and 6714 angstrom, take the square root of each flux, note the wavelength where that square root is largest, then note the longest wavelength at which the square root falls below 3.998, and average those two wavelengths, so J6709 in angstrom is 6710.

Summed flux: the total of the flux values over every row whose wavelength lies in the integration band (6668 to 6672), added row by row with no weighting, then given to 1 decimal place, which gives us 31.8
